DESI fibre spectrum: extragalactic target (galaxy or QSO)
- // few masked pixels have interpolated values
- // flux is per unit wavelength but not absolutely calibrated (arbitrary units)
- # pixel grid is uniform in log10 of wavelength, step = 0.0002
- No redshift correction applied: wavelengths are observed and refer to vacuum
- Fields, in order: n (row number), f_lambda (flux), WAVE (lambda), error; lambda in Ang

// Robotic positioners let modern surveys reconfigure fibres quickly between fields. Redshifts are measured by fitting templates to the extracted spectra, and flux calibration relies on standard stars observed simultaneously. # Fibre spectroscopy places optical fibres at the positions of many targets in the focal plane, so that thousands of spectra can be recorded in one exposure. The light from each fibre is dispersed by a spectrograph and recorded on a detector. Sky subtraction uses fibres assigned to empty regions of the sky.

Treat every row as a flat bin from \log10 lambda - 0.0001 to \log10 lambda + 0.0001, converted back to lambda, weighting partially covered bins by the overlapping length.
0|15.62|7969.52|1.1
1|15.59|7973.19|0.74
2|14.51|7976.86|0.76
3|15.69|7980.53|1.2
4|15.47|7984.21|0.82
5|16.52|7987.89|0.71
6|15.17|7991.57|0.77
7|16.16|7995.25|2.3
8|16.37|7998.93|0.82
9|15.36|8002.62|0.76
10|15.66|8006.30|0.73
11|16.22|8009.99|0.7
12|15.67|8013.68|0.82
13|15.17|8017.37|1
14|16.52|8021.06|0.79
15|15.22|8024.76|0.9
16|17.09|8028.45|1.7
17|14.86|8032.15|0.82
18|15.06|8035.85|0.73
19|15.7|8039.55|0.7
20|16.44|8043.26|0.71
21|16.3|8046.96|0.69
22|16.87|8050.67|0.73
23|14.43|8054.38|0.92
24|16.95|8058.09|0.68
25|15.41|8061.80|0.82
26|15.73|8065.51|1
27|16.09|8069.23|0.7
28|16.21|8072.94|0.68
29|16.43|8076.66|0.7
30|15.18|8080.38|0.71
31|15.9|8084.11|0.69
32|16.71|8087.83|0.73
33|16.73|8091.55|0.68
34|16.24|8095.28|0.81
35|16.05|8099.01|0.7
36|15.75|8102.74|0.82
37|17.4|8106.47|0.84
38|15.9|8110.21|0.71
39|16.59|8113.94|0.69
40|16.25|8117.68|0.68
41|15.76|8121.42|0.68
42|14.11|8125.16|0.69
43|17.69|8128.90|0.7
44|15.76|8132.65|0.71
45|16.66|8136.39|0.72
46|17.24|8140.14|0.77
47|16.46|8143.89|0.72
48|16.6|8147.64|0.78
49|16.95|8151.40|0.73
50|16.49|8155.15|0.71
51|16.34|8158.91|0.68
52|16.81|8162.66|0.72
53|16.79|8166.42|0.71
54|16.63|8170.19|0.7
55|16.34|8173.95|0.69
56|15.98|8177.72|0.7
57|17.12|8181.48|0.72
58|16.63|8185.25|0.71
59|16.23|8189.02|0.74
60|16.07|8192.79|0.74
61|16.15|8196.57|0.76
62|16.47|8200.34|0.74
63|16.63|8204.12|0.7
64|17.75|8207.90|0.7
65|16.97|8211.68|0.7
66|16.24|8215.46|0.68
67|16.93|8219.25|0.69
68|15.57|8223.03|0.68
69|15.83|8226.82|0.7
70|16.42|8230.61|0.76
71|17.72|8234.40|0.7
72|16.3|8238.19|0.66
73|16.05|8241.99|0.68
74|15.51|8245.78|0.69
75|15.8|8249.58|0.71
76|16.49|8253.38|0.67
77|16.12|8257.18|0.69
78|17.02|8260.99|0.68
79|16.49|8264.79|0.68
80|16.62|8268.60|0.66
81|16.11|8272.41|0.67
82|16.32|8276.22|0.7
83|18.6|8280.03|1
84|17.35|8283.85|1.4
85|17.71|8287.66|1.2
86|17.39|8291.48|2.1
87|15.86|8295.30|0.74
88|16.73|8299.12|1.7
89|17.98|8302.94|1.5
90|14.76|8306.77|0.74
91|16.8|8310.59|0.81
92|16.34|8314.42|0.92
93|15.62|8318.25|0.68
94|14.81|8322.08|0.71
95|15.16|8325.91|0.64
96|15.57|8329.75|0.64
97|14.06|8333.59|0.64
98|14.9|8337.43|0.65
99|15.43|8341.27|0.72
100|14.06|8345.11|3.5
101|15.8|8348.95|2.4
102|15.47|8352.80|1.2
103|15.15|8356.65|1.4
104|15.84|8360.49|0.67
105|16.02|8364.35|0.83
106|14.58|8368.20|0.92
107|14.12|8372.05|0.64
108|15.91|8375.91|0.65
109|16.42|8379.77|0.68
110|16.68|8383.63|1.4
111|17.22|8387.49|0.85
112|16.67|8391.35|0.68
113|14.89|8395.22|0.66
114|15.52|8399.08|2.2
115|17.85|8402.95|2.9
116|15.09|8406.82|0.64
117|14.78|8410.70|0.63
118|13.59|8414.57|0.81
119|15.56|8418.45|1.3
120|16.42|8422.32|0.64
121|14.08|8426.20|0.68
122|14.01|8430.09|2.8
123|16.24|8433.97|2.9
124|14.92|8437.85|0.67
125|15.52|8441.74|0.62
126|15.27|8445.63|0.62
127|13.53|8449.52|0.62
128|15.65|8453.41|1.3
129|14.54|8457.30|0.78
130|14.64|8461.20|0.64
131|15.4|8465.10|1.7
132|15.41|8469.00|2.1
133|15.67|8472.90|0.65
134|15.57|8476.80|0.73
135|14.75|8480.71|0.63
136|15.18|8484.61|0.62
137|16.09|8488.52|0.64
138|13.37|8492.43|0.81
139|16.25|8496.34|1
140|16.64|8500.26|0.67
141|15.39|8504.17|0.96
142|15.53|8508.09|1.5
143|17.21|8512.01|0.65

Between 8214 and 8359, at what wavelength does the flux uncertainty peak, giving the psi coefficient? 8345.11 Ang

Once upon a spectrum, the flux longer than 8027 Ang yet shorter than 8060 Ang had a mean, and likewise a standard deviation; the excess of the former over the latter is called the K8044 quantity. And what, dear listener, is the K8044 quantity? 15.0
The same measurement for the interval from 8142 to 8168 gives 16.4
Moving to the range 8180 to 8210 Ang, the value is 16.1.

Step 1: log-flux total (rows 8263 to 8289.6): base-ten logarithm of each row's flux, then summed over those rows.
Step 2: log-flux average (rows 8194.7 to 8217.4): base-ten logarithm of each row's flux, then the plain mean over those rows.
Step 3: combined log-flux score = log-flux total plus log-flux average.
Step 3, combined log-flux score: 10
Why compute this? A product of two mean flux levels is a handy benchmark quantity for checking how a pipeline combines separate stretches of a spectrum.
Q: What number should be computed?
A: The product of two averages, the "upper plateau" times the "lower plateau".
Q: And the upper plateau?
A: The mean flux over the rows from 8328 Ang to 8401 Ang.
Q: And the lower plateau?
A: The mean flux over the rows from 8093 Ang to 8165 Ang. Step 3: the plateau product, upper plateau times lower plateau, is 254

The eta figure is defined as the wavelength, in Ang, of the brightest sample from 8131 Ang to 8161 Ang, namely 8140.14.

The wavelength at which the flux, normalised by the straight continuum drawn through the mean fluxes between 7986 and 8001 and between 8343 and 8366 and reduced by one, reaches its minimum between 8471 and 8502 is 8492.43 Ang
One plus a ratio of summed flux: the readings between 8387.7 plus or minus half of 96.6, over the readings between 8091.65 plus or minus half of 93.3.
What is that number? 1.96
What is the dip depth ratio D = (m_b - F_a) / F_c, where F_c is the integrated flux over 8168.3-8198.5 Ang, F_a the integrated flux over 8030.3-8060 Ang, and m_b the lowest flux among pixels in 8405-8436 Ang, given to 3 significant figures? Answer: -0.922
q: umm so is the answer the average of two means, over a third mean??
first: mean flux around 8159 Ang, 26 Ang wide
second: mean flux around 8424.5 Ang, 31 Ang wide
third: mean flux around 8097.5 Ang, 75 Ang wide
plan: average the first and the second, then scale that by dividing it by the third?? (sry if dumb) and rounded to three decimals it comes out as 0.982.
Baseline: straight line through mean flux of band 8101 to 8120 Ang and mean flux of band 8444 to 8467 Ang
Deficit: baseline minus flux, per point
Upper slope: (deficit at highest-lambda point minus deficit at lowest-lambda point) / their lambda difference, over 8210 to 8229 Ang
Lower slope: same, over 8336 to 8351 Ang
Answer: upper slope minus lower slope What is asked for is 0.15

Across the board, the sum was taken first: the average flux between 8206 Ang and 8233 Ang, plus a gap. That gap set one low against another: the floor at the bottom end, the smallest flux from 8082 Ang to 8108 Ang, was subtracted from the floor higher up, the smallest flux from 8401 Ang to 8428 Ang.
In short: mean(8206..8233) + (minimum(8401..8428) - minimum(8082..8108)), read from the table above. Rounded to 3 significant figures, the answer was 14.4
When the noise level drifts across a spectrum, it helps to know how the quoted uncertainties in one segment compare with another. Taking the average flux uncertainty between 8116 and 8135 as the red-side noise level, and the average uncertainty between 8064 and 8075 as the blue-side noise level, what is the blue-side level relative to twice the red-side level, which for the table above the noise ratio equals 0.57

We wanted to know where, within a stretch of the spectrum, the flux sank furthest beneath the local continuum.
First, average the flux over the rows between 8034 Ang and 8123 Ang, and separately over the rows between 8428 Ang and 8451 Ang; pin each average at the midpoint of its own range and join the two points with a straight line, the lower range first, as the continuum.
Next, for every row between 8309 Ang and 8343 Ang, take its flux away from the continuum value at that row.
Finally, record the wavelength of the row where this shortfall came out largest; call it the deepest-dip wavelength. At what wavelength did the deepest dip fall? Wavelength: 8333.59 Ang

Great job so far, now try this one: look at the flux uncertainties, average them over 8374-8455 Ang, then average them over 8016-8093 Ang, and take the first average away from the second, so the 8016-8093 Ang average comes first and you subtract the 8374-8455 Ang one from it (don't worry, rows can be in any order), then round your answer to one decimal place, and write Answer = -0.3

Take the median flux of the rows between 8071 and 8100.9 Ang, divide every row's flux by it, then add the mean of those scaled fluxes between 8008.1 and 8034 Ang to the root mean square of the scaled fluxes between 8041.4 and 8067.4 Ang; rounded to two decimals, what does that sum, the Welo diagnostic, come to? 1.96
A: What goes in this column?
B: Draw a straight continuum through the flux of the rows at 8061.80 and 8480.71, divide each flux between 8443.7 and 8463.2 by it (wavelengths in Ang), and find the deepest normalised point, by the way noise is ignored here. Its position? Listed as 8449.52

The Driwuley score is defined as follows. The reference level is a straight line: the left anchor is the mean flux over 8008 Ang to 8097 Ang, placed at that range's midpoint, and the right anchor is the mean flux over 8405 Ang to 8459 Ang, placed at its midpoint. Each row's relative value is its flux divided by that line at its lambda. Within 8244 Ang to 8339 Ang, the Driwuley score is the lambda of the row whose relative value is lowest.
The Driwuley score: 8333.59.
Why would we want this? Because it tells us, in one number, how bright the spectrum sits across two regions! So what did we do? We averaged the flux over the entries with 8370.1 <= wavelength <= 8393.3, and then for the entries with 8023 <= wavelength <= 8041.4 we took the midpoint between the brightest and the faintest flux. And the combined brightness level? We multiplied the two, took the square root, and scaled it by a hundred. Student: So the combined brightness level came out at 1607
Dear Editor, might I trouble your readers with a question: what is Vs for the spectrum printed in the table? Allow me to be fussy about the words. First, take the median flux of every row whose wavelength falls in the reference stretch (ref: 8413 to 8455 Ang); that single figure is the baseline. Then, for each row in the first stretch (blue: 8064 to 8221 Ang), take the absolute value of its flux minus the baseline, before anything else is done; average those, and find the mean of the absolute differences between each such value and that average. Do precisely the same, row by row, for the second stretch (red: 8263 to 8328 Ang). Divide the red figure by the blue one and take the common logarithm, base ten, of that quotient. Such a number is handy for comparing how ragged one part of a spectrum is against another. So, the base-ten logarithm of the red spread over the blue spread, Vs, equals 0.25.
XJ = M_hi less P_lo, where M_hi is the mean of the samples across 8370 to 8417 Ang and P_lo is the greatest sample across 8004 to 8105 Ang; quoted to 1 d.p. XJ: -1.4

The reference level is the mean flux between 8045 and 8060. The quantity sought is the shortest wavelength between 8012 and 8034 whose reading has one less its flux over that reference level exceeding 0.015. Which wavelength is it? 8013.68 Ang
